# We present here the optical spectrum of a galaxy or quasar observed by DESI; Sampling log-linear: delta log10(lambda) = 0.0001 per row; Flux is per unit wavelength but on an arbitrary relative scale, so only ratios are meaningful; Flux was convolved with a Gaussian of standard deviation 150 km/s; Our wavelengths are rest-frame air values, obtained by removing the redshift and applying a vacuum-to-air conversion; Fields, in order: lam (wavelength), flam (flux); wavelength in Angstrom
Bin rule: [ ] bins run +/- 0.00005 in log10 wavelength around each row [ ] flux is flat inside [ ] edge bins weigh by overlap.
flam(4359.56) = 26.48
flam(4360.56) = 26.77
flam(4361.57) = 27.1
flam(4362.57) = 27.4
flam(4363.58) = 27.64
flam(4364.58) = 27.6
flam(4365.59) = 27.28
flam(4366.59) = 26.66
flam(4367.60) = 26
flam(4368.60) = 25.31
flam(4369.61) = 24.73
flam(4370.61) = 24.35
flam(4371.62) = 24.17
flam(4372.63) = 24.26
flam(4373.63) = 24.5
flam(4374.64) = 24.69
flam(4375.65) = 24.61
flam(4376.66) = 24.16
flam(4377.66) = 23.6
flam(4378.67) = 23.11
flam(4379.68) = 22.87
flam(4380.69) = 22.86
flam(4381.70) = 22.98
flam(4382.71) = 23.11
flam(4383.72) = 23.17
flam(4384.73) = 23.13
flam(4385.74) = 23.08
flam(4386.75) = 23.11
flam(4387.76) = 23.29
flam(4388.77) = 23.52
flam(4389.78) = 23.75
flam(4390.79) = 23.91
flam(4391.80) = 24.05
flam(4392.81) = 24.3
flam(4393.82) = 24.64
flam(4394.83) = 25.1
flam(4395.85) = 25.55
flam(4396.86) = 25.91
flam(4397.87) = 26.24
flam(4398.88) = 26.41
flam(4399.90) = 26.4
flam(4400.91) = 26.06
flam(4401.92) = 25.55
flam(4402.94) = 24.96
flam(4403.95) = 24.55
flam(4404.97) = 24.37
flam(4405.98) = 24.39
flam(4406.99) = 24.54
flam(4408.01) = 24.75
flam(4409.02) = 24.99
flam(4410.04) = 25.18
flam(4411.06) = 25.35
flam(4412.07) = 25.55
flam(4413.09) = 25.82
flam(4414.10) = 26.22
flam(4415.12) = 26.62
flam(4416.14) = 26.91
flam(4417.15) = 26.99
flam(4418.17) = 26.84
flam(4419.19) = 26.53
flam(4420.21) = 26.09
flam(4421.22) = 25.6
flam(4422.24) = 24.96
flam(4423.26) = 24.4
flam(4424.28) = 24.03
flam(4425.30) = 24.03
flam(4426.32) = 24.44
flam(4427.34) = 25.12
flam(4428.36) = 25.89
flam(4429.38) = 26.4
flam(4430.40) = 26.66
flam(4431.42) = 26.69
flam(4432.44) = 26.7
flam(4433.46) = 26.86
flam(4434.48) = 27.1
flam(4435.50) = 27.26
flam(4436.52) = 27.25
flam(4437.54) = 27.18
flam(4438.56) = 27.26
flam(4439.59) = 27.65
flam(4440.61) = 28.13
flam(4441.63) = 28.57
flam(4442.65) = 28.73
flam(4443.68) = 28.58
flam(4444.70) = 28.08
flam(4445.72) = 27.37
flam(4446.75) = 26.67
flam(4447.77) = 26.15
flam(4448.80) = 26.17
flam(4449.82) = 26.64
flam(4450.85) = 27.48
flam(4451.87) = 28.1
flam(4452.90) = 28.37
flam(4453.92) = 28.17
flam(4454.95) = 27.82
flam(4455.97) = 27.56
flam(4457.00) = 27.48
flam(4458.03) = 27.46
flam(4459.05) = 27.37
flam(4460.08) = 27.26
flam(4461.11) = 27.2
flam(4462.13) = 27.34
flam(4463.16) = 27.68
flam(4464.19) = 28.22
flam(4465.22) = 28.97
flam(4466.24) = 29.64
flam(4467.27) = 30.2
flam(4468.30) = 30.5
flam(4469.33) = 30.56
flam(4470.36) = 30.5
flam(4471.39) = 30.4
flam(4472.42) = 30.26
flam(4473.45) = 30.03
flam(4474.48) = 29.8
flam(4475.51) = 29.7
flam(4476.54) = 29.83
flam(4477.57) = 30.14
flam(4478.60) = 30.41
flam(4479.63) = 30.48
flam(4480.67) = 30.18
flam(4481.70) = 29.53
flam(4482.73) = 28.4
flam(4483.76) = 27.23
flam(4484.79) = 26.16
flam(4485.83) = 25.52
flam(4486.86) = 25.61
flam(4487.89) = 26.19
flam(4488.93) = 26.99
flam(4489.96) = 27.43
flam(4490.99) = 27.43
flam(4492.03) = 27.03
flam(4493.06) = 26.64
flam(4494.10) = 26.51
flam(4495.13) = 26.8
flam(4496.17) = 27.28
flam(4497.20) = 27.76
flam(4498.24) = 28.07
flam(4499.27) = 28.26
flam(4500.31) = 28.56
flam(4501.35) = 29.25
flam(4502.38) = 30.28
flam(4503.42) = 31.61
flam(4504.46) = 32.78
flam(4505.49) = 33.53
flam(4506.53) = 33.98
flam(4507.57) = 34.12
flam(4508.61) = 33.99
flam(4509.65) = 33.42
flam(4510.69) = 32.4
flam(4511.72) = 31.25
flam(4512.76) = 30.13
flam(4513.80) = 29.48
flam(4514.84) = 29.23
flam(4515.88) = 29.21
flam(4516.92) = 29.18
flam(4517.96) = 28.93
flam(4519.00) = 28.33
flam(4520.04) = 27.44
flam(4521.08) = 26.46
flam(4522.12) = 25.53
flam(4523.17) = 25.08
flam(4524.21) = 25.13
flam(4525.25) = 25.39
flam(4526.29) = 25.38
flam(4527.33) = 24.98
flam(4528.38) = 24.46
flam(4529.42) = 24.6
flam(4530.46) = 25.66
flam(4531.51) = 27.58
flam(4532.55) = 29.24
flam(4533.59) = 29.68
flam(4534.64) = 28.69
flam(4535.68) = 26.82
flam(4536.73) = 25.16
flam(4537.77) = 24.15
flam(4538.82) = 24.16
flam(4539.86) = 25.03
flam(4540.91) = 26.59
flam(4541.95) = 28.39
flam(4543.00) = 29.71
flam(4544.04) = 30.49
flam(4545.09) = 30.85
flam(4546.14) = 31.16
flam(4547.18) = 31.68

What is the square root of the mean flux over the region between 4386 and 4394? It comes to 4.88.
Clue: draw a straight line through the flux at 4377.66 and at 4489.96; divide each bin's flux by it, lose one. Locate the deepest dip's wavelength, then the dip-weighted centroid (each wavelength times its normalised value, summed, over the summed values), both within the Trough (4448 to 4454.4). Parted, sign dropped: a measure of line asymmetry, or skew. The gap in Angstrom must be 3.5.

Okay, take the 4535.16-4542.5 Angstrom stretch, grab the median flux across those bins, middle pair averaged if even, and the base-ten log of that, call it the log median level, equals 1.40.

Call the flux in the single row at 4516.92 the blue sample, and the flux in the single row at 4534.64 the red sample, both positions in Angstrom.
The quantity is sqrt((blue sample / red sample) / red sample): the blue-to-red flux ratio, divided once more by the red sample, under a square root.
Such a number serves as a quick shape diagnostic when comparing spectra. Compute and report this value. 0.19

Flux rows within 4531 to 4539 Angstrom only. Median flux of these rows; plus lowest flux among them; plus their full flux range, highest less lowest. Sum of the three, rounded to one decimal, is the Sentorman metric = 56.9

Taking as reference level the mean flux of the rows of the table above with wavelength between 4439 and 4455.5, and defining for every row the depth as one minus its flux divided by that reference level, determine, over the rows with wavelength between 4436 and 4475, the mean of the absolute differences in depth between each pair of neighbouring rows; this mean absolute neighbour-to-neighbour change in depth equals 0.011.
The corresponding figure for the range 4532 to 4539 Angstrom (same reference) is 0.036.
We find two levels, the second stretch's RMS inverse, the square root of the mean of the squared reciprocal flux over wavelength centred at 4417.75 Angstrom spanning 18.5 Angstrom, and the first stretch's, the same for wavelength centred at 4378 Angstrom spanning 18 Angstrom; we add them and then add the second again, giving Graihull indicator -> 0.121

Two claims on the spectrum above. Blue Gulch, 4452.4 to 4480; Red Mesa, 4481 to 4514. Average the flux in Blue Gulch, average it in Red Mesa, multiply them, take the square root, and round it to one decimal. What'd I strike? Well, 29.1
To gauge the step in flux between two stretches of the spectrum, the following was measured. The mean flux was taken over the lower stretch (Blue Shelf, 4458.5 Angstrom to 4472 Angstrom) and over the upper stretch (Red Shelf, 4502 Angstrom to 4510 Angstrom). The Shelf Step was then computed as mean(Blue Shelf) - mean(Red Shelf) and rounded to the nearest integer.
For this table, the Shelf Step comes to -4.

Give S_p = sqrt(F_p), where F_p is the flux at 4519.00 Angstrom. 5.32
